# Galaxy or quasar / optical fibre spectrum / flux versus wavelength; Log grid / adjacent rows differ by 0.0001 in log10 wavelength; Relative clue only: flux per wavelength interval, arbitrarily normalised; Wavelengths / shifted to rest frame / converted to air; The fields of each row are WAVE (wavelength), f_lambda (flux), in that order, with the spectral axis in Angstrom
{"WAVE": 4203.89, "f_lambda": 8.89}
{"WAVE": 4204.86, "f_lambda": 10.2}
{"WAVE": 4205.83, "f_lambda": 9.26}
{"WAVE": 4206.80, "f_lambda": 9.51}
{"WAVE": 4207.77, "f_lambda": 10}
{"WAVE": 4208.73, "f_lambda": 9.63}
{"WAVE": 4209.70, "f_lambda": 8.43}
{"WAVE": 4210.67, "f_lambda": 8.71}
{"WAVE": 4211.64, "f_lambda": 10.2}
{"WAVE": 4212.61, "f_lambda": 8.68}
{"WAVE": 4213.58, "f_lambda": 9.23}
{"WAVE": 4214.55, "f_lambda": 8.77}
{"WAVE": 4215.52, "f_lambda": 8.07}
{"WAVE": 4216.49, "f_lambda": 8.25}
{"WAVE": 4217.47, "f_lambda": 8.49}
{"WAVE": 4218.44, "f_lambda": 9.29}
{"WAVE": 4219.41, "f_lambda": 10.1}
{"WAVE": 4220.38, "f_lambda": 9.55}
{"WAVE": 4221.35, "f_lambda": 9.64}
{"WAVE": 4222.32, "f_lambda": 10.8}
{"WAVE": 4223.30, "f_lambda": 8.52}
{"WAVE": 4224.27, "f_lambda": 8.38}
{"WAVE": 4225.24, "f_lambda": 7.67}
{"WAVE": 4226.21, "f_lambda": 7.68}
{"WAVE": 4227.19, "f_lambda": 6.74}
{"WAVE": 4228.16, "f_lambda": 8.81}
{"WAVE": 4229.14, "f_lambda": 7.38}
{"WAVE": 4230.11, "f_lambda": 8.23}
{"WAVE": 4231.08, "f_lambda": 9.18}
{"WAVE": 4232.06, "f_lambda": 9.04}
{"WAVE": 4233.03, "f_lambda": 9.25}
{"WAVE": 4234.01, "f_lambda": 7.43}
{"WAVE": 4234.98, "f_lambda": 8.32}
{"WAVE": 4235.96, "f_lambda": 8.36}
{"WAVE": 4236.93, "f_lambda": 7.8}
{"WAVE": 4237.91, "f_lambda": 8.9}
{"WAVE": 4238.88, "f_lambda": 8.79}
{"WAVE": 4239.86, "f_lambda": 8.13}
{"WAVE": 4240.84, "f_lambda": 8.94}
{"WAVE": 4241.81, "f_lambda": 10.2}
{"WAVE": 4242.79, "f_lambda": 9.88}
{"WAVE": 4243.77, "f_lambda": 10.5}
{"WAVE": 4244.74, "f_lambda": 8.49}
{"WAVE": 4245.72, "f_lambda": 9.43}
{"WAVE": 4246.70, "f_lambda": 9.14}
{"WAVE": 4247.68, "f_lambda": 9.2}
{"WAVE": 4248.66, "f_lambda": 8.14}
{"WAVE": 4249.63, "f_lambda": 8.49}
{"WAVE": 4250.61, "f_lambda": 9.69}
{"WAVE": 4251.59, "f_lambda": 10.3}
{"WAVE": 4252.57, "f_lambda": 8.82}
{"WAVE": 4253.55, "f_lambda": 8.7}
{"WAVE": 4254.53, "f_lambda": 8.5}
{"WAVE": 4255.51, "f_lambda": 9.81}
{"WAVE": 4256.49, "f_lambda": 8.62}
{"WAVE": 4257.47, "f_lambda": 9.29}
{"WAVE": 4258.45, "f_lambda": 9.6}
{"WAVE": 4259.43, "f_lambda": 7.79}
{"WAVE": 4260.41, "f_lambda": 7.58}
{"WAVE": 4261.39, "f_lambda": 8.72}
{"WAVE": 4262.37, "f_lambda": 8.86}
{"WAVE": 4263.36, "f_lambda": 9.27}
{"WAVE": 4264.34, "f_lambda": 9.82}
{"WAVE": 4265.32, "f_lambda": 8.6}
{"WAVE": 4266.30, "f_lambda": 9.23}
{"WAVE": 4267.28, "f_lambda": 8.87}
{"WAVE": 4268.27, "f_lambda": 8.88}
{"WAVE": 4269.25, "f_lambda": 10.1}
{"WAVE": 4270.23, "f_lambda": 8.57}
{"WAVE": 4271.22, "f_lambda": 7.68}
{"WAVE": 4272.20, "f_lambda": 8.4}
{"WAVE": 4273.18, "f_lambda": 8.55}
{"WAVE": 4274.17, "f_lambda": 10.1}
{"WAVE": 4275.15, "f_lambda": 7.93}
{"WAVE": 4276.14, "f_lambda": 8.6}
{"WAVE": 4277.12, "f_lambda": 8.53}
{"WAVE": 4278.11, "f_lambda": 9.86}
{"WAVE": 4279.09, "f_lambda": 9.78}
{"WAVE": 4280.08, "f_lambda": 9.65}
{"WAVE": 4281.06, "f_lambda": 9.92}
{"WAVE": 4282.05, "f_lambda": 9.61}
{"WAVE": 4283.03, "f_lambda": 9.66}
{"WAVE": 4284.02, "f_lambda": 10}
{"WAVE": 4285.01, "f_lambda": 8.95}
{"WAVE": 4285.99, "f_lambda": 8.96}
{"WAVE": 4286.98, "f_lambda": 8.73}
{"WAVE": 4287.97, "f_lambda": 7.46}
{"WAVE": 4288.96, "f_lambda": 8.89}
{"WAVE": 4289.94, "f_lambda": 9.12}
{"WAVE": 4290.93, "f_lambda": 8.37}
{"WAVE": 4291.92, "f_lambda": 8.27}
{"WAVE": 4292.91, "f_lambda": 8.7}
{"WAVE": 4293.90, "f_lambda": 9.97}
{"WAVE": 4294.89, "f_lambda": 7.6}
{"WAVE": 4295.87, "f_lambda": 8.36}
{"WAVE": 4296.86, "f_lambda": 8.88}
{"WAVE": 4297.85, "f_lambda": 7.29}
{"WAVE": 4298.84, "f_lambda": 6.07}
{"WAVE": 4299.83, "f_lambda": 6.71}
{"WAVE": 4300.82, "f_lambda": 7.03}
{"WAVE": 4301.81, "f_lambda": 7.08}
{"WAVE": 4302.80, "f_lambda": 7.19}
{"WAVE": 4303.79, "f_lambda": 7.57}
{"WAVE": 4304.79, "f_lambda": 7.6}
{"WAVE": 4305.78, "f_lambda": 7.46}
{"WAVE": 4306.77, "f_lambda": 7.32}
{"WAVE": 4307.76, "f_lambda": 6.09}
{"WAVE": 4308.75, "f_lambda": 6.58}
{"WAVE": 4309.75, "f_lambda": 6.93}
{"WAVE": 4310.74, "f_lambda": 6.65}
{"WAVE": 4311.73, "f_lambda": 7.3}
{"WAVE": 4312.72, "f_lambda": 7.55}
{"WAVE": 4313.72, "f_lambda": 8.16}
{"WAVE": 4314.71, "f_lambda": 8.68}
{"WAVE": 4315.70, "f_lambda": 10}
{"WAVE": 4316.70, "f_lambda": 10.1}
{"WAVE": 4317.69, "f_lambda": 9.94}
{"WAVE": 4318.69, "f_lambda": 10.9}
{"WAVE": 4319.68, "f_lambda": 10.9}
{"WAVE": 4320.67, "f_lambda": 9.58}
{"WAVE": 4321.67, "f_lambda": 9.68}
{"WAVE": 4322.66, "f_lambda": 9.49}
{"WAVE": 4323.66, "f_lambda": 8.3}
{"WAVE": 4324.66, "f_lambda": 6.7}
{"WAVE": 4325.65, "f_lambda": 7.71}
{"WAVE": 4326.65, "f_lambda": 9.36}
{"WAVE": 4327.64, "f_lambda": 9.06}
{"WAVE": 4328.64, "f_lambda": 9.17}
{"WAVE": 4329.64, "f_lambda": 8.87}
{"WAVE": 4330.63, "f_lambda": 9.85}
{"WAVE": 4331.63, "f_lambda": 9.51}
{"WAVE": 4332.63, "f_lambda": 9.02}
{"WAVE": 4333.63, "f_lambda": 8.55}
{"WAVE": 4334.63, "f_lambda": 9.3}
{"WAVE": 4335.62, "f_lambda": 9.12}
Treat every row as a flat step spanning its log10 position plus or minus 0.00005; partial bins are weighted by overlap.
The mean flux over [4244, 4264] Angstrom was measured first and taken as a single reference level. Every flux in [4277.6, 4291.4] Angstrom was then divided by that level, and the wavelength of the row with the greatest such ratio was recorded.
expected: 4284.02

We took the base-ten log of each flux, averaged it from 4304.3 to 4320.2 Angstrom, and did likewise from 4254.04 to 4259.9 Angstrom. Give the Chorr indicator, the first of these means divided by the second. 0.96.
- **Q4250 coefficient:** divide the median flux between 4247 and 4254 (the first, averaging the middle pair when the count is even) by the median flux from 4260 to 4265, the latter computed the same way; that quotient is 1.00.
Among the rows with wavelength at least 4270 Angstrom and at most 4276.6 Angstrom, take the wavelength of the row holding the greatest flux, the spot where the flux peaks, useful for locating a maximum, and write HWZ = 4274.17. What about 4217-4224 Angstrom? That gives 4222.32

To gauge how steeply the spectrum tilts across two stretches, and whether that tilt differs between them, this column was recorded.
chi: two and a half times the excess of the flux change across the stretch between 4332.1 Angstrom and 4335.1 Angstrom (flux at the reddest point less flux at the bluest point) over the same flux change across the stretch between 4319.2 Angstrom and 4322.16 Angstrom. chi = 4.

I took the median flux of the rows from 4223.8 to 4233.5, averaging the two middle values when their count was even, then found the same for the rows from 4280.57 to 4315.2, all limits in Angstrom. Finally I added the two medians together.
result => 15.9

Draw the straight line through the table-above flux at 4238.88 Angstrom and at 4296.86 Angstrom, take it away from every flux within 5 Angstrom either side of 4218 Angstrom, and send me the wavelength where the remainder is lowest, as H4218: 4215.52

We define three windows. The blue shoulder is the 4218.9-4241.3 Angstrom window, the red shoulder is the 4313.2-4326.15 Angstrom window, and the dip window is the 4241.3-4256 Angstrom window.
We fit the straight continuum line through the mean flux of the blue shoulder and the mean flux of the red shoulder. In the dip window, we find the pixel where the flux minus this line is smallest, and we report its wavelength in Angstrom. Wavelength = 4248.66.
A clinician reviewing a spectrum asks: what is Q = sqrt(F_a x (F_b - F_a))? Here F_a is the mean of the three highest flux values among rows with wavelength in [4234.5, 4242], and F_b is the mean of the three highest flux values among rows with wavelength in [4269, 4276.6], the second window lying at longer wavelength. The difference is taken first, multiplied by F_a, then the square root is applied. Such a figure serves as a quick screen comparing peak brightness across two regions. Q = 1.5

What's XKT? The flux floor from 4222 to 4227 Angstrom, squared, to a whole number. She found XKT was 59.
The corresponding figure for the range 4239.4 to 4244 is 66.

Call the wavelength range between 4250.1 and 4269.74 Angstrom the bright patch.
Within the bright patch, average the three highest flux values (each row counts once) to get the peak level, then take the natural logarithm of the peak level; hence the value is 2.31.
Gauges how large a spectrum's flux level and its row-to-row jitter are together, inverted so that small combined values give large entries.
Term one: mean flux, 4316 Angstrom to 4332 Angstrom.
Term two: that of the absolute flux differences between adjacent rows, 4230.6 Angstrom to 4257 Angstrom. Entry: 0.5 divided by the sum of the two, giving 0.0497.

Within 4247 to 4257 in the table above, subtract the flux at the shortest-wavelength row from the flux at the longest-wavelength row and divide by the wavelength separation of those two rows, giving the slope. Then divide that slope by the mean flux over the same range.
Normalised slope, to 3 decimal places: -0.007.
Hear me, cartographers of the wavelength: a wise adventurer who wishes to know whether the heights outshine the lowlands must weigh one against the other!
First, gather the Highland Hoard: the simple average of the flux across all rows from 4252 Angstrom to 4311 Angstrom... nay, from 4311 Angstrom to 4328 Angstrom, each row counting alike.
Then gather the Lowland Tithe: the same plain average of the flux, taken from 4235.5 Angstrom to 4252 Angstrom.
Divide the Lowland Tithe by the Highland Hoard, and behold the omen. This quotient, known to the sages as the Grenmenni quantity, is 1.01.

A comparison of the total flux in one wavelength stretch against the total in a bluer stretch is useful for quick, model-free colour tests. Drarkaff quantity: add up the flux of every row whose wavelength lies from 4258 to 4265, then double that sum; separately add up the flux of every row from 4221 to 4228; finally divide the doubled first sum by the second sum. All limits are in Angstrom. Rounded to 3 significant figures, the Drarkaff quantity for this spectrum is 2.07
